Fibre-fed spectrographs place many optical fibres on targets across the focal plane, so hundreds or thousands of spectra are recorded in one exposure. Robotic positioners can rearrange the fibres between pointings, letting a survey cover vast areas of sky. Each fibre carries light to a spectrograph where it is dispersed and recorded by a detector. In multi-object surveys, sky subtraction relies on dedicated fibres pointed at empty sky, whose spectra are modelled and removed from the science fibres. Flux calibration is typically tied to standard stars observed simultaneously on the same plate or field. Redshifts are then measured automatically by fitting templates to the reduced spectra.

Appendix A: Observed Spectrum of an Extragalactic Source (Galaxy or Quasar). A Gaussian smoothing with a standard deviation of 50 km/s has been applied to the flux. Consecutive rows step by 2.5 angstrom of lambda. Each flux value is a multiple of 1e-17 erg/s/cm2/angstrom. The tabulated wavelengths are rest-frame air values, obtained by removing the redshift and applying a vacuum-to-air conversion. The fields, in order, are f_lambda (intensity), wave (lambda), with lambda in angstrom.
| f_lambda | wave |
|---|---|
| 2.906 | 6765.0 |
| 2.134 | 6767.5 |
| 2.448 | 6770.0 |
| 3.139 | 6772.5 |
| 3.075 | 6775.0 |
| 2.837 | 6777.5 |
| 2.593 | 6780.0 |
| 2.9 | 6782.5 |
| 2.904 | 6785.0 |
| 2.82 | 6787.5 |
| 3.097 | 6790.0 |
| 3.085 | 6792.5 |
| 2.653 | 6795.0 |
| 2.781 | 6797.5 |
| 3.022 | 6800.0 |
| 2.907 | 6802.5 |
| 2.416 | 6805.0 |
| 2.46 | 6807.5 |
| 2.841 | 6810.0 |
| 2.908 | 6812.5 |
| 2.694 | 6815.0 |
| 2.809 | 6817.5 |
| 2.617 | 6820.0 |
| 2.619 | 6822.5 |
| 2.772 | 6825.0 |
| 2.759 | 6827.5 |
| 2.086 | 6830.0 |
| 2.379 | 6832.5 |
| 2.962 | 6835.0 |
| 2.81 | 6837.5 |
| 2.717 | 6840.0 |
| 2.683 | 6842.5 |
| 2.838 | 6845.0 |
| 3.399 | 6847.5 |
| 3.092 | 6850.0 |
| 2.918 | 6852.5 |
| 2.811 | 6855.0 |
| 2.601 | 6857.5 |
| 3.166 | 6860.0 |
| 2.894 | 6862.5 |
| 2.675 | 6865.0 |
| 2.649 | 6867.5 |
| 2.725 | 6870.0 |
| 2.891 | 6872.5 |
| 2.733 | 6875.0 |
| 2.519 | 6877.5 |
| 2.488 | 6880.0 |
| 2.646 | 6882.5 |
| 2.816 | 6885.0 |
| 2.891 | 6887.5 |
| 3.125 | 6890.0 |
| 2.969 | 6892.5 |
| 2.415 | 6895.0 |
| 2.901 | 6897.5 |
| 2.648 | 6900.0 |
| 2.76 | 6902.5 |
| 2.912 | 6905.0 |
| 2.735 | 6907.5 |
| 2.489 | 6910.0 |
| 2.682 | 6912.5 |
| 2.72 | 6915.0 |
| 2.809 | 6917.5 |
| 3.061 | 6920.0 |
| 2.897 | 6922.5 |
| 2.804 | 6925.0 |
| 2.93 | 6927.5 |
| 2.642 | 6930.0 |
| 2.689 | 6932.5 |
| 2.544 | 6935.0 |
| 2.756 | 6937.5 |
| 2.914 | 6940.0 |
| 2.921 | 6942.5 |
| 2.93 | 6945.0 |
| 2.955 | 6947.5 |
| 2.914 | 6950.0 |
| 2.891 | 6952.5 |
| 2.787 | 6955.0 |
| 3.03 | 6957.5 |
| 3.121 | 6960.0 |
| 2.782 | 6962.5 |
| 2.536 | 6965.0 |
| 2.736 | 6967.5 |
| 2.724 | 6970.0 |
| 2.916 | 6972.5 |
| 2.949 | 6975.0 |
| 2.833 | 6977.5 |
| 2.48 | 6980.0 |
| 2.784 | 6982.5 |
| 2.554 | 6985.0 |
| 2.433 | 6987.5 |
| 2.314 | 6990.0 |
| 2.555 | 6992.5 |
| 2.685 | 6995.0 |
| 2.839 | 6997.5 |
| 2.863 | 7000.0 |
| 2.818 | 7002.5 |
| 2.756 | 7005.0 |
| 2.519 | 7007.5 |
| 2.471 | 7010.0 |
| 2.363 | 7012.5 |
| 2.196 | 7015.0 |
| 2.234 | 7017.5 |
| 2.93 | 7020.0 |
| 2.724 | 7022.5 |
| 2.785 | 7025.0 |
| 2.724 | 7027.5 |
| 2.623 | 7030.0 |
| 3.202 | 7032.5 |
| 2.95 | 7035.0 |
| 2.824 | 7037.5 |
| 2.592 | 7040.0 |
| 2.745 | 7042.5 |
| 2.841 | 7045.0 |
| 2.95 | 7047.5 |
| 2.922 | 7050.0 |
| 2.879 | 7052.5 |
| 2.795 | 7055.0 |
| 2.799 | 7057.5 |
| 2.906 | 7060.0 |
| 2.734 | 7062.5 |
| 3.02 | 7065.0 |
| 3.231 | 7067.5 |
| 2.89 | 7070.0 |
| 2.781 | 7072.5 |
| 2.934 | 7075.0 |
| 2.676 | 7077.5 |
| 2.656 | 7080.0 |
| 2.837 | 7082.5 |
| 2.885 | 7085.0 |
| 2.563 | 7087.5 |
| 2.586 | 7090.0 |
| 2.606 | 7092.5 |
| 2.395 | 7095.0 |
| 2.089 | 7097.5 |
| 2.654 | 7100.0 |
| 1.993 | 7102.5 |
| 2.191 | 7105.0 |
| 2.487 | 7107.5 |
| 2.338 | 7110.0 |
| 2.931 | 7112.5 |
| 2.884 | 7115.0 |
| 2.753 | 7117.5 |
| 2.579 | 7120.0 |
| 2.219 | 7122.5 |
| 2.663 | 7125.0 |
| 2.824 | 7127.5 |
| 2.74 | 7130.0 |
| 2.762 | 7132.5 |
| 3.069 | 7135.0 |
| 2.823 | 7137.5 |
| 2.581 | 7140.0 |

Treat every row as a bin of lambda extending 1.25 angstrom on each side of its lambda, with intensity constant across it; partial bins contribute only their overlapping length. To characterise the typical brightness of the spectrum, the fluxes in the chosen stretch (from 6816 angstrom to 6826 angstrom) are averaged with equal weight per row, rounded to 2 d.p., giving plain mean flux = 2.70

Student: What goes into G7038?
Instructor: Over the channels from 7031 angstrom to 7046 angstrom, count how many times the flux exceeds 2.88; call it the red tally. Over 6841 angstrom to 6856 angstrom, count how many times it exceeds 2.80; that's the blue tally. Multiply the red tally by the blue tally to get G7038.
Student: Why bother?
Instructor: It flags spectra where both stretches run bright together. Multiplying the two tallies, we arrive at 10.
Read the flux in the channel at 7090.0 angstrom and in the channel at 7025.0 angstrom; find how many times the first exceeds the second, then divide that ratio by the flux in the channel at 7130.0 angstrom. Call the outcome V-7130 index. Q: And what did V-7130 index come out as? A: 0.34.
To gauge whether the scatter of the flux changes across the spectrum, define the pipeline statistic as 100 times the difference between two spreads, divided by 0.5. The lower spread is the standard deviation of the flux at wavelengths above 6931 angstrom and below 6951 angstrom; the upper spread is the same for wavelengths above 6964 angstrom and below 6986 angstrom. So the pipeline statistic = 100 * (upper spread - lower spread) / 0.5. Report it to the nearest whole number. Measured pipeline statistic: 4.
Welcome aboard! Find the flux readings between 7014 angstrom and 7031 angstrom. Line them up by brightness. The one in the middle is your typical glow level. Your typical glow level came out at 2.72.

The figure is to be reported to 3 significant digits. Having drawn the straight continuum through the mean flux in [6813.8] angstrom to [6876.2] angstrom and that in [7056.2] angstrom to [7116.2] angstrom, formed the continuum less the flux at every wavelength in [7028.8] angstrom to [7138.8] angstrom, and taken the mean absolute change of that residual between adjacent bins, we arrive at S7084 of 0.207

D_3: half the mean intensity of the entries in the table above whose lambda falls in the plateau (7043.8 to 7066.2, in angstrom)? 1.44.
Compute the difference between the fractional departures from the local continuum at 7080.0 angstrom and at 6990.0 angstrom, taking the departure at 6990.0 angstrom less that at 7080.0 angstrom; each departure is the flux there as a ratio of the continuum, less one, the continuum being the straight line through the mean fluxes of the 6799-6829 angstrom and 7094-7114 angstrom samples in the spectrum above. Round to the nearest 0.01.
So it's -0.18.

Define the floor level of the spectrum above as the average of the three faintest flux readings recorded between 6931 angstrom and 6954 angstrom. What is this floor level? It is 2.66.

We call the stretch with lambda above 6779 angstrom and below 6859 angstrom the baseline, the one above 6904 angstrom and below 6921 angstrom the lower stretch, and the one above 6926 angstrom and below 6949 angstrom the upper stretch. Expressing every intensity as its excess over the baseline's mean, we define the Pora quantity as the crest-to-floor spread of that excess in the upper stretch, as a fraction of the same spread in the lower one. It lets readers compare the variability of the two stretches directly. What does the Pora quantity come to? 0.72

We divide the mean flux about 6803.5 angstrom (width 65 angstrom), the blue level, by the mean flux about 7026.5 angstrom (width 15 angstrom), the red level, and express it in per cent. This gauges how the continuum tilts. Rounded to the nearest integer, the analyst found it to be 98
